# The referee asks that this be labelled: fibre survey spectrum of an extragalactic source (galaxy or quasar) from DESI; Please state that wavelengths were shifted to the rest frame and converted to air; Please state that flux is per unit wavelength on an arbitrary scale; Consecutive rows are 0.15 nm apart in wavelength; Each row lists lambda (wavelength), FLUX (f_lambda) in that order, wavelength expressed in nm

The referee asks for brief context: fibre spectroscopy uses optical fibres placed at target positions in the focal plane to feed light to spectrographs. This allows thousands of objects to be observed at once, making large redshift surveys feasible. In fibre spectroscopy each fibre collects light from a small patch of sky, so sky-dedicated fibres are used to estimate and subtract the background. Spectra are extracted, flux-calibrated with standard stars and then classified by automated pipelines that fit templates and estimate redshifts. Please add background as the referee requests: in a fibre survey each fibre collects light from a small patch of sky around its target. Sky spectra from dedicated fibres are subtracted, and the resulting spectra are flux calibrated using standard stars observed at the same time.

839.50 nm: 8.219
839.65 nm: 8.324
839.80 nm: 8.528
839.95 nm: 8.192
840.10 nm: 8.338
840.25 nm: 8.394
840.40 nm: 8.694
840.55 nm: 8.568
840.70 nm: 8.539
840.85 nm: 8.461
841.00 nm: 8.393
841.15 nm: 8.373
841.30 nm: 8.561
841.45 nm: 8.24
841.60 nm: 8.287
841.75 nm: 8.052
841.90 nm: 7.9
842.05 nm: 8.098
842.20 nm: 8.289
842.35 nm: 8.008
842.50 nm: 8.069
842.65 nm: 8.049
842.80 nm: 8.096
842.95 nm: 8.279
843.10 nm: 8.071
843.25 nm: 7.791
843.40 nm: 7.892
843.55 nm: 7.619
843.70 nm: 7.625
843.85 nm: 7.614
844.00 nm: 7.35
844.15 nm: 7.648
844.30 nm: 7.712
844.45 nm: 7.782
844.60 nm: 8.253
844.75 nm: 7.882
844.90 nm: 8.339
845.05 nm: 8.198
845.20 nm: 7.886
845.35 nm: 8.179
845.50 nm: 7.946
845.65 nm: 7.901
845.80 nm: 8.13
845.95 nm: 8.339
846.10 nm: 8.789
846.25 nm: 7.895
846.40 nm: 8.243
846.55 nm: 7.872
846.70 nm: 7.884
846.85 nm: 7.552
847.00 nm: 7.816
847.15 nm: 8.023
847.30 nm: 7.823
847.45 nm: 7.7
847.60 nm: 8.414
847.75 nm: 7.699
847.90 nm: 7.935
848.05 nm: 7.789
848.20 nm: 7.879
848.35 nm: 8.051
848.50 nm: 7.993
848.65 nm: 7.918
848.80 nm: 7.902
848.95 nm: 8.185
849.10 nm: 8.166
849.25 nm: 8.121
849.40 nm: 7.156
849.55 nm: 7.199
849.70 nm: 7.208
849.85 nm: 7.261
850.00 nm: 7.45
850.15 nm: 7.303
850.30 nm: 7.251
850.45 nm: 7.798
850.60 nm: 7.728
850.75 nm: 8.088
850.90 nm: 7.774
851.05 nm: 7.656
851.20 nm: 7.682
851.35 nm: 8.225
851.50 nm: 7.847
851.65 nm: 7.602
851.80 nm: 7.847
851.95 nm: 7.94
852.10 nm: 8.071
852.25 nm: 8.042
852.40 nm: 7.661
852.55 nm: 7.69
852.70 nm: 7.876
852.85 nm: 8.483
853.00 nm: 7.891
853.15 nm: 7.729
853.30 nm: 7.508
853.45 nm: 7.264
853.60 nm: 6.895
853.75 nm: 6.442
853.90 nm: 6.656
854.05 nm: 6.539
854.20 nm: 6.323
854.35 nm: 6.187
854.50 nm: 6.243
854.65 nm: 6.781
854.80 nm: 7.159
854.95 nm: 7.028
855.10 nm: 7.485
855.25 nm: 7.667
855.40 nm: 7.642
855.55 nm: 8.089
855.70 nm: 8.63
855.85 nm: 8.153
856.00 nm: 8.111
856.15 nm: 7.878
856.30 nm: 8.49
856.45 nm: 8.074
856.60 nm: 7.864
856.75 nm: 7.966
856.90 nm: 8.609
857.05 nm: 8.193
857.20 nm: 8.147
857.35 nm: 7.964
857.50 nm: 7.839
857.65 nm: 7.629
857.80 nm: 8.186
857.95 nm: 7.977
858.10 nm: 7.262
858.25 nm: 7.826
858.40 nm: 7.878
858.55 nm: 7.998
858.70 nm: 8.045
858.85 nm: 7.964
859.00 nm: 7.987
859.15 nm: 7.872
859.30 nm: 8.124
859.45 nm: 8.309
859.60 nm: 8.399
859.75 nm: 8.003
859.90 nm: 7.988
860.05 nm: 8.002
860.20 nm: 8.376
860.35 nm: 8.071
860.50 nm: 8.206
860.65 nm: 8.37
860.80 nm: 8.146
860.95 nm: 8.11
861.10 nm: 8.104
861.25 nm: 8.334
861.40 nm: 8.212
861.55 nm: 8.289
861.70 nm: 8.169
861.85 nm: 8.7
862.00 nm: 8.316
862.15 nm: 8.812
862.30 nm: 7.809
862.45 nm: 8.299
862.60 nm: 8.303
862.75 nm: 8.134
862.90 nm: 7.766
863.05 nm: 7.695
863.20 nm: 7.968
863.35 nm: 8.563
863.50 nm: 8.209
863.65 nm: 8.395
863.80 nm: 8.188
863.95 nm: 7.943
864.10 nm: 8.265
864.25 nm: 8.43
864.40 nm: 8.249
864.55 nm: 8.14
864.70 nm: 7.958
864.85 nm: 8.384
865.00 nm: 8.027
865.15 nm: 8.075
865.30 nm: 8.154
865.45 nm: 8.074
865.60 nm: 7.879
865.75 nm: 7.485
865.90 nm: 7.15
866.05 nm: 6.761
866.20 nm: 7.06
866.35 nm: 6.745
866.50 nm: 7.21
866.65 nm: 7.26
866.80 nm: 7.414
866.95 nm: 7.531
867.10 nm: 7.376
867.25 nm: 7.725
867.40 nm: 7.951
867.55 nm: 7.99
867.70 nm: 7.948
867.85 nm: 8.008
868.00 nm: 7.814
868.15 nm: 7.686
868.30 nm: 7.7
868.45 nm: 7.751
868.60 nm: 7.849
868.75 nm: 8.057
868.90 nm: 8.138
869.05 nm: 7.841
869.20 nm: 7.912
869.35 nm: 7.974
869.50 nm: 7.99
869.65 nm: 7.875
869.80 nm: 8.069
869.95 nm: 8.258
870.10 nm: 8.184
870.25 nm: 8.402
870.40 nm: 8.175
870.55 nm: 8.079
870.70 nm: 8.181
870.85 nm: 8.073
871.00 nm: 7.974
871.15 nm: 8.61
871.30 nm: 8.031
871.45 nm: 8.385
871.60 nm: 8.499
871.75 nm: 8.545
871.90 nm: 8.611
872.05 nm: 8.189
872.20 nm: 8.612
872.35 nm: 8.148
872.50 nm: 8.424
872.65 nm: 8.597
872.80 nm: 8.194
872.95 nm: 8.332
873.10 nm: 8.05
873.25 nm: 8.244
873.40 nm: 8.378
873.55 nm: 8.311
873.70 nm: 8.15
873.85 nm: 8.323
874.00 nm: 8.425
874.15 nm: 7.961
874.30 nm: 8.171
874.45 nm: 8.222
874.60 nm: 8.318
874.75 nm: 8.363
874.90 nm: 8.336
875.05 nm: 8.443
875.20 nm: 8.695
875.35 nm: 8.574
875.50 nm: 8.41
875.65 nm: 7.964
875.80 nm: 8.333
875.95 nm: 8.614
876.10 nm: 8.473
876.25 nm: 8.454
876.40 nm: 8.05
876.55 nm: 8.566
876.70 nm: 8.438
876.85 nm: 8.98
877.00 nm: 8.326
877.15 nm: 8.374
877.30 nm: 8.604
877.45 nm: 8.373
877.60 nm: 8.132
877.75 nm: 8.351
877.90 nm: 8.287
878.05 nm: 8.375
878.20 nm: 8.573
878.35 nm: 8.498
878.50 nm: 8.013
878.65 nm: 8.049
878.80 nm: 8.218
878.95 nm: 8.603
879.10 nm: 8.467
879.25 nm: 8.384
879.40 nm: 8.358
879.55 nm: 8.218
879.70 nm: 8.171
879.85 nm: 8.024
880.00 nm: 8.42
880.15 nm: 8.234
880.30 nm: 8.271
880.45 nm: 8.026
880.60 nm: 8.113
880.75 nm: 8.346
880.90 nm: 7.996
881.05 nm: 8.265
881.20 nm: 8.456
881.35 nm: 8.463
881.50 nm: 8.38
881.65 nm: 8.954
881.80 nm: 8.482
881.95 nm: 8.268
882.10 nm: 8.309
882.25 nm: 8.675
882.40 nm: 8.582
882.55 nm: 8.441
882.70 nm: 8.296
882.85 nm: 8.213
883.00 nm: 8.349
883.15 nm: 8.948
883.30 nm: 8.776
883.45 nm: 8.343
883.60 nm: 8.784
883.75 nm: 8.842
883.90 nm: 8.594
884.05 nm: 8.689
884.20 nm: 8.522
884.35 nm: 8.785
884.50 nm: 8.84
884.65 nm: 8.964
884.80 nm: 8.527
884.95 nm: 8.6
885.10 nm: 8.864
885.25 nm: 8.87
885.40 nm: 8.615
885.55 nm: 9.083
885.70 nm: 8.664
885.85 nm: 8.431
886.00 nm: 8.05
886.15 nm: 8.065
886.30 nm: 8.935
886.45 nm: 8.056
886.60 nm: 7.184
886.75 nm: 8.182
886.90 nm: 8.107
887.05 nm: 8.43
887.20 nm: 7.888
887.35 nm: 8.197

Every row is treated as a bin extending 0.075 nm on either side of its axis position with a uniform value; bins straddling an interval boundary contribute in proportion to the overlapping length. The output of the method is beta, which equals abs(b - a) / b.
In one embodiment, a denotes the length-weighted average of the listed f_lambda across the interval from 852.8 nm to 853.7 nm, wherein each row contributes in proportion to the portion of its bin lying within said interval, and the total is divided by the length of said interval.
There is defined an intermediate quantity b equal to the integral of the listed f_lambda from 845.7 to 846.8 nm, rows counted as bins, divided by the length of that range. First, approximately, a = 7.6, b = 8.1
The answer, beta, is 0.070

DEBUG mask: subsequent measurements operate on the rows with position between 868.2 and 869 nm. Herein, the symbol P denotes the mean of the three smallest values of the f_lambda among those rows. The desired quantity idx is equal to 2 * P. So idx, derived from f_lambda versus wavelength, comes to 15.5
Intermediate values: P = 7.77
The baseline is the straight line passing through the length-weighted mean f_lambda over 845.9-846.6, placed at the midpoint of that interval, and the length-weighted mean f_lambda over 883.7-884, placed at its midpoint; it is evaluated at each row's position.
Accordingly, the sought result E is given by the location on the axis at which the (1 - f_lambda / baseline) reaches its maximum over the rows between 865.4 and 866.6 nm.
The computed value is 866.35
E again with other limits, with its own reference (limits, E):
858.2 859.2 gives 858.25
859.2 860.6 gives 859.90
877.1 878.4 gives 877.60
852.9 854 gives 853.75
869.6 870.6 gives 869.65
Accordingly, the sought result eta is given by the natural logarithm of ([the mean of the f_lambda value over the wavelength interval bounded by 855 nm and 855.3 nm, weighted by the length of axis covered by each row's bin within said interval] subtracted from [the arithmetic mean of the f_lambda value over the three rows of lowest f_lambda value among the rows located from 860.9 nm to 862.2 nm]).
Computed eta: -0.50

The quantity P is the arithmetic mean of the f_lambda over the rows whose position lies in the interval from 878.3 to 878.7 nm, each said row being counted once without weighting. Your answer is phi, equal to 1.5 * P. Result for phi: 12.3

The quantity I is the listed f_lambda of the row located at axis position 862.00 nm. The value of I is 8.316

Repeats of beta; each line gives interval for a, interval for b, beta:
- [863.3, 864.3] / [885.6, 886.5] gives 0.014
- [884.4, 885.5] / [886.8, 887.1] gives 0.062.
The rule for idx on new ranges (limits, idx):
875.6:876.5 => 16.2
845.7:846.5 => 16.2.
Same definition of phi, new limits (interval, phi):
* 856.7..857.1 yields 12.4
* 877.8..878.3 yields 12.6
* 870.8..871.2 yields 12.3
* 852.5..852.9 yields 12.0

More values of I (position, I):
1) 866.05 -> 6.761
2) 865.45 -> 8.074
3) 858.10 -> 7.262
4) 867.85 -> 8.008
